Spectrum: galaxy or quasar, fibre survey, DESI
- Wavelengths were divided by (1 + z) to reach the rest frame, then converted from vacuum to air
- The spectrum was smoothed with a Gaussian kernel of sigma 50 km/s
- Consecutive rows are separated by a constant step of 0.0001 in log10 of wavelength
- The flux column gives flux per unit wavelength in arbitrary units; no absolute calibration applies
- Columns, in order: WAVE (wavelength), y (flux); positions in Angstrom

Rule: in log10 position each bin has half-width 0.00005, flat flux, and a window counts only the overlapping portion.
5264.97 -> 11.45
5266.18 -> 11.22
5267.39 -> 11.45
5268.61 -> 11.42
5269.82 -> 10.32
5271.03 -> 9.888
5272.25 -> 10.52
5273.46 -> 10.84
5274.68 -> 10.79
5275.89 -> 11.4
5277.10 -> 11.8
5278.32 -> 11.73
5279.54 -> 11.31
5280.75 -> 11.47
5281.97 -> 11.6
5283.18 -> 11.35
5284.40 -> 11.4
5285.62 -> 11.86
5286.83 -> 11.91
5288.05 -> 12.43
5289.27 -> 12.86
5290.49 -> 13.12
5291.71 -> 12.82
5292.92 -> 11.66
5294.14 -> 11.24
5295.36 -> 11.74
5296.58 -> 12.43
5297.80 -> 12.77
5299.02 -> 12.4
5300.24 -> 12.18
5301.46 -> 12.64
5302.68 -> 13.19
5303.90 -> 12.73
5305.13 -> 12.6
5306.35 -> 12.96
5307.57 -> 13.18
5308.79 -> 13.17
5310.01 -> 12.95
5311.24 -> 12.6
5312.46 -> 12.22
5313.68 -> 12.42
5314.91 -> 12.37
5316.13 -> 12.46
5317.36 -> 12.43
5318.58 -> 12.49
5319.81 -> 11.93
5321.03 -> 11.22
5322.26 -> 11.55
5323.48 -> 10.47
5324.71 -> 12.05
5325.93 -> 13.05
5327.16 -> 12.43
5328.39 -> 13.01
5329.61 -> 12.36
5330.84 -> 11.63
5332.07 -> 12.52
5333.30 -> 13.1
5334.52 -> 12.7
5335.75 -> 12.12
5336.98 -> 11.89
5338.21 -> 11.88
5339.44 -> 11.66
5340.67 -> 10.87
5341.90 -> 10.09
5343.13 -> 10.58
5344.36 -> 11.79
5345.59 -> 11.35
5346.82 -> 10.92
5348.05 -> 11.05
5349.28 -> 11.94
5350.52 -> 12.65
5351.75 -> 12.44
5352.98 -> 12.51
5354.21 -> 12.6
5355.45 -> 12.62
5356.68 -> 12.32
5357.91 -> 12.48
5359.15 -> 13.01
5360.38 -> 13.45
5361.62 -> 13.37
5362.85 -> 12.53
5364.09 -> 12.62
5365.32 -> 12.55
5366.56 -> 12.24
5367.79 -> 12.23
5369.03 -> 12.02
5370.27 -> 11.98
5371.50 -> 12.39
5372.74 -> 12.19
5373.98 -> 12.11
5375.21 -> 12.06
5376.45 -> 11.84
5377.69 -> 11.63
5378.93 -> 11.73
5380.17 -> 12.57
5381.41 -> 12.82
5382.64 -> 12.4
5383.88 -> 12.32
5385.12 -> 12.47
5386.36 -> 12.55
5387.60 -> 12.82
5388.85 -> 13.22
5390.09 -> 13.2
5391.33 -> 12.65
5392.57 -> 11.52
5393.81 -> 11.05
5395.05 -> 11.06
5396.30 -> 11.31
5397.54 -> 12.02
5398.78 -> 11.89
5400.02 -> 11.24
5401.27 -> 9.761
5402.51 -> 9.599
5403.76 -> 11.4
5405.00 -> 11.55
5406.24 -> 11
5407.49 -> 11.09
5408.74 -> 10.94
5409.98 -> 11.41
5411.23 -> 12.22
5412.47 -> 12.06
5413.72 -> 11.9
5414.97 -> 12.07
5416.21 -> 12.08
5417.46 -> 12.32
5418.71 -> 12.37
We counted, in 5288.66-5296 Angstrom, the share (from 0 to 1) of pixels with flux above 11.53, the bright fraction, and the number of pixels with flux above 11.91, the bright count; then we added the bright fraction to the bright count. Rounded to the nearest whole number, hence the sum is 4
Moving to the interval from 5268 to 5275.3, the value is 0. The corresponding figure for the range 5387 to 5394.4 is 5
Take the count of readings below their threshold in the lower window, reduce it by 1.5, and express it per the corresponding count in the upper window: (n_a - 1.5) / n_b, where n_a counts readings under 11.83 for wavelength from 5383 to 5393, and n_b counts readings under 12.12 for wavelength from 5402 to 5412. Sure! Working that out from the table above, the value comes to -0.1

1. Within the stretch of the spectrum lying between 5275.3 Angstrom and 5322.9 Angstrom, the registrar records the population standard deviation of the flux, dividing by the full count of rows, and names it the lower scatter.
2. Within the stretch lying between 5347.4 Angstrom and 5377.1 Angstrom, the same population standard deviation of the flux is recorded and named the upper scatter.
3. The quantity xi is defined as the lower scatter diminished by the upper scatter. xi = 0.12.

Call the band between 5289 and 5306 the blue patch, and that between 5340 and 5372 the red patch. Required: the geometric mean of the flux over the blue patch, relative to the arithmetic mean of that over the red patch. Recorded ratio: 1.028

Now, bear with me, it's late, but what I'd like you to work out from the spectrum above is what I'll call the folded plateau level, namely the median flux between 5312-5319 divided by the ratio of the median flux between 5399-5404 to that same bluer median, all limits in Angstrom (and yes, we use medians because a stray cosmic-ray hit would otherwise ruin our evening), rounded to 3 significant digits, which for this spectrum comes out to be 14.7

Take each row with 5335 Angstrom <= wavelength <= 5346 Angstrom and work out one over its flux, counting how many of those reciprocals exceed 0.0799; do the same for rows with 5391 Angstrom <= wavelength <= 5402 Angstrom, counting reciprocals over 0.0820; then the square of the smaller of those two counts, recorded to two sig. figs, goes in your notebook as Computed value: 64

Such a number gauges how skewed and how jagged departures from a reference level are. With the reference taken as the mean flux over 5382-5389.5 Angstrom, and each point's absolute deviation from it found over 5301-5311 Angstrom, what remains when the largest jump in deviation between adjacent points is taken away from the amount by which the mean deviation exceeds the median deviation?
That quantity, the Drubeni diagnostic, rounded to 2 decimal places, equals -0.57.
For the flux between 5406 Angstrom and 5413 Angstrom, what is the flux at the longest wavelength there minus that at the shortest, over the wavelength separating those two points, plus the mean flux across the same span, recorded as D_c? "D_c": 11.6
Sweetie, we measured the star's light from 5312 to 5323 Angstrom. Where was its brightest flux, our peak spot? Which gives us 5318.58 Angstrom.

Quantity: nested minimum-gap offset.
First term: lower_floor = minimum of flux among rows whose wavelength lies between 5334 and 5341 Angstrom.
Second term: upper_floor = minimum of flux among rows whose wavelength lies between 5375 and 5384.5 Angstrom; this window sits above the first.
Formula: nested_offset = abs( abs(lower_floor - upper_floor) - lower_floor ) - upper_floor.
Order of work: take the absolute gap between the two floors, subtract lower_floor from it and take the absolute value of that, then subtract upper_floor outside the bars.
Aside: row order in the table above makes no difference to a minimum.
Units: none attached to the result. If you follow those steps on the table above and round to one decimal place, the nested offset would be -1.5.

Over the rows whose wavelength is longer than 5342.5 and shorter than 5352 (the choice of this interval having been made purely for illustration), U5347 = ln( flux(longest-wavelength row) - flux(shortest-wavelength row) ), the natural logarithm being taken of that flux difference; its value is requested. 0.62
